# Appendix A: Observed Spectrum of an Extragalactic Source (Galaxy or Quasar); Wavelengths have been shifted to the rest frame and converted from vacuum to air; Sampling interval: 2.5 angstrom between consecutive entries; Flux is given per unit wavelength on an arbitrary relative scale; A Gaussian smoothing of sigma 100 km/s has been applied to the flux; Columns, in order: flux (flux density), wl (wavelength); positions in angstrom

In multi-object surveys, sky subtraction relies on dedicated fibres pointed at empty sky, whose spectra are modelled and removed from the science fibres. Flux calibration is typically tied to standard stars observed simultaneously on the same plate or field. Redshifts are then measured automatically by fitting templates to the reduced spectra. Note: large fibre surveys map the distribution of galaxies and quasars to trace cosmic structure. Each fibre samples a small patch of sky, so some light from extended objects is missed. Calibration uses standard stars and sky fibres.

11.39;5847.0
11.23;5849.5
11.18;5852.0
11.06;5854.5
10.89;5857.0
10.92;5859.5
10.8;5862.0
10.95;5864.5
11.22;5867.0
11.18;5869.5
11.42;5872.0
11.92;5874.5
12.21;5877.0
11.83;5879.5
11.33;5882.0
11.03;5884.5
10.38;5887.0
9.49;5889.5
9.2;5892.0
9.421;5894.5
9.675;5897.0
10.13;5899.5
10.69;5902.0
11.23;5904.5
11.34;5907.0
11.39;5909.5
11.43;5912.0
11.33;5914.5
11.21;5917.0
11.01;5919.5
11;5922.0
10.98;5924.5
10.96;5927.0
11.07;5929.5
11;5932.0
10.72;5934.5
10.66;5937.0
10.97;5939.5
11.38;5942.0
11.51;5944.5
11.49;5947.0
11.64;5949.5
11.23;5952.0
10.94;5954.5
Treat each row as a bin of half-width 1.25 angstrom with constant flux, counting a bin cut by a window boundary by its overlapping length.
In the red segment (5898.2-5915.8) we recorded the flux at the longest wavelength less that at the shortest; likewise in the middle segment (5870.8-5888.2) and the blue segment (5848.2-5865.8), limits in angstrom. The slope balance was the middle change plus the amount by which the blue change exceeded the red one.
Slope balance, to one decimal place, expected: -2.5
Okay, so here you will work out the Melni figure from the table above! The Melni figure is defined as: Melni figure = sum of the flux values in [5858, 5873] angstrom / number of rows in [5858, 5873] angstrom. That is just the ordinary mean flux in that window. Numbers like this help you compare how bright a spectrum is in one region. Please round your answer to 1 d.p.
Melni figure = 11.1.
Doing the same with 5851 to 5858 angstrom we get 11.0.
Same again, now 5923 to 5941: 10.9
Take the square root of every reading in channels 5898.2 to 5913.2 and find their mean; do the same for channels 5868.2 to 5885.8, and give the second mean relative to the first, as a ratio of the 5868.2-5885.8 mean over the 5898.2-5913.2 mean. 1.024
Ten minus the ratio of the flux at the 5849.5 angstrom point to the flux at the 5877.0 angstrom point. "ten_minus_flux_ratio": 9.08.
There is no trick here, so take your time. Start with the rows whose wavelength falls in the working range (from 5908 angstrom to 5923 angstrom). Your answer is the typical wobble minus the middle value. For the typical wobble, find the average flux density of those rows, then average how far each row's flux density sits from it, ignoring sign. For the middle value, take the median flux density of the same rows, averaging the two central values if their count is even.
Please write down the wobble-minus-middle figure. -11.1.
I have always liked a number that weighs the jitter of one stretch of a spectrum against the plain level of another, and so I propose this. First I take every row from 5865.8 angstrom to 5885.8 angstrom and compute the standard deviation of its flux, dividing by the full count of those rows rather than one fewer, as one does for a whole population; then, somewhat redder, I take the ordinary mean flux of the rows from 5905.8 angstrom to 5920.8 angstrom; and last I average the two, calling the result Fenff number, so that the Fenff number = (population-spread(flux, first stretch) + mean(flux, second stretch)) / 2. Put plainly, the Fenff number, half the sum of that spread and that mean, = 5.84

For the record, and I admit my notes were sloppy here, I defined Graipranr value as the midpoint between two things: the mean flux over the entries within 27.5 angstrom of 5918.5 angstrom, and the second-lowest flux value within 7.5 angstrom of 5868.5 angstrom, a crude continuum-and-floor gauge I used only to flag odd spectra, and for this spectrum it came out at 10.9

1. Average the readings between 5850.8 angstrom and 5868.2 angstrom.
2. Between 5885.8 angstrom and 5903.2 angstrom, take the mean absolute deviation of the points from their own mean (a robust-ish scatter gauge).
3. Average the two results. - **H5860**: 5.73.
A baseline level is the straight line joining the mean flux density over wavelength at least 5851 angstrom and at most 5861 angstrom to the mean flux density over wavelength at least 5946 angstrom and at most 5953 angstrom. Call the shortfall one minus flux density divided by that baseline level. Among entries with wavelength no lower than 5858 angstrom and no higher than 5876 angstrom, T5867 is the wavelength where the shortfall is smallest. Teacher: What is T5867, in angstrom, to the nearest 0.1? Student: 5874.5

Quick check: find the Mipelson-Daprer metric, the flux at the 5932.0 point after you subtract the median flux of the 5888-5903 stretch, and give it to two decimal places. 1.42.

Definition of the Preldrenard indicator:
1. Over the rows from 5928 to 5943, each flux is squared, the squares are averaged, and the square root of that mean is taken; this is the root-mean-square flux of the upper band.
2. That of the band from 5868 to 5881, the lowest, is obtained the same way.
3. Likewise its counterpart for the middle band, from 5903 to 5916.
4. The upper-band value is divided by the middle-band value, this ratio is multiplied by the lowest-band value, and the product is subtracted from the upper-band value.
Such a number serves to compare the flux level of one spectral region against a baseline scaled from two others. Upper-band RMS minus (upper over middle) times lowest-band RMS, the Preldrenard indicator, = -0.4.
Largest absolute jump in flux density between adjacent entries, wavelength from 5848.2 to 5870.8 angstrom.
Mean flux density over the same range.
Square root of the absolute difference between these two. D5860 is 3.28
